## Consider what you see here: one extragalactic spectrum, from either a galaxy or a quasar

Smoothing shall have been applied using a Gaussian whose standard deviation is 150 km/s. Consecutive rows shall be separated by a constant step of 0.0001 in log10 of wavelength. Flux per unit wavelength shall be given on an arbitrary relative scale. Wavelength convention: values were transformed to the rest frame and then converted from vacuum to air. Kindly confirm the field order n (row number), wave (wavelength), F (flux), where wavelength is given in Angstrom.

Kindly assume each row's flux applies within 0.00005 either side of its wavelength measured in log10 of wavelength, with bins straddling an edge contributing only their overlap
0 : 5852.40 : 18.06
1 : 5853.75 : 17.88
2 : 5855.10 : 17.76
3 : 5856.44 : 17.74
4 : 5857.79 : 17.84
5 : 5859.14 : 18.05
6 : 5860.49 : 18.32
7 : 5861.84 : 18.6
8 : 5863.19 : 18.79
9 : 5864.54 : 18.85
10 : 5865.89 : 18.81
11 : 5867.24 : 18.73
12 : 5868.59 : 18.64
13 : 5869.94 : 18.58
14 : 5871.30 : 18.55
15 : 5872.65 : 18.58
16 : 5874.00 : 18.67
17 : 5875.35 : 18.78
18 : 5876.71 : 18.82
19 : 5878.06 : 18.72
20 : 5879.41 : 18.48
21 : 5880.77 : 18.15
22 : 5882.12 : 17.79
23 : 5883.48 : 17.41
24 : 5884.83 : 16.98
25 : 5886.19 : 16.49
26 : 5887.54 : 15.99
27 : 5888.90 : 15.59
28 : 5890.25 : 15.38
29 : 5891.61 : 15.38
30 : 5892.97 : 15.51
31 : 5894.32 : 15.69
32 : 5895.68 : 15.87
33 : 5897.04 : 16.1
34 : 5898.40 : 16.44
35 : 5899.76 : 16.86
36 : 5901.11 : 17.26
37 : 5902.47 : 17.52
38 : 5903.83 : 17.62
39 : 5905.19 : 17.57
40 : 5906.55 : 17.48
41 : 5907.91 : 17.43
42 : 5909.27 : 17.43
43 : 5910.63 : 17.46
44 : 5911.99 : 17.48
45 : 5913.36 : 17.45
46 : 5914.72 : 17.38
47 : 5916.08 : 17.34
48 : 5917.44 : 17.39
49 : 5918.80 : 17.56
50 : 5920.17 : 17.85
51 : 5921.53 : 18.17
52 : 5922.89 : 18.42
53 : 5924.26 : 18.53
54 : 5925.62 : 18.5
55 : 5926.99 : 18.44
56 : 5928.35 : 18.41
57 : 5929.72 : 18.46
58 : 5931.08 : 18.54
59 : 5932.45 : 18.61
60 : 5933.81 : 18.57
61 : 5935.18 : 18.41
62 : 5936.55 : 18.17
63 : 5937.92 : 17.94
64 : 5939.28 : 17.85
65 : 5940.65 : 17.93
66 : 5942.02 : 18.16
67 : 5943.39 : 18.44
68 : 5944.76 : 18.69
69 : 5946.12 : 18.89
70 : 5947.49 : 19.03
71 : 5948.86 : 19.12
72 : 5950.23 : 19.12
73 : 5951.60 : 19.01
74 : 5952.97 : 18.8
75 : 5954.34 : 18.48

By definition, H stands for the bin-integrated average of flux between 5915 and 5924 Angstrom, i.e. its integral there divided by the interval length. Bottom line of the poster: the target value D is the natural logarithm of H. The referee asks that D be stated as 2.88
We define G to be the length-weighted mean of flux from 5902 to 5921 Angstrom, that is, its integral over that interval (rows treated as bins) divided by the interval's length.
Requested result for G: 17.5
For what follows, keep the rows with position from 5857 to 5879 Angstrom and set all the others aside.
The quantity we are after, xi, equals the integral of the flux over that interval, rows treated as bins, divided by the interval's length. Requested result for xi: 18.6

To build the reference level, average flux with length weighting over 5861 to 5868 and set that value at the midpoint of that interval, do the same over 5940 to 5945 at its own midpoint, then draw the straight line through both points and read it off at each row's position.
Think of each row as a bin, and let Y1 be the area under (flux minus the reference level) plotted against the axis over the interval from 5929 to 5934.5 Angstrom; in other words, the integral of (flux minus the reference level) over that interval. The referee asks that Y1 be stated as 1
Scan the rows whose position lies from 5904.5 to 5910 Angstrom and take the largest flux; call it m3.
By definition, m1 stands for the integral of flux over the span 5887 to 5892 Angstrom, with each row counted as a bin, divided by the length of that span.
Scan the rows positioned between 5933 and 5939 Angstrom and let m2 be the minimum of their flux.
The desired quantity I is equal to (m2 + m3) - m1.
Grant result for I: 19.9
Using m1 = 15.6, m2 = 17.94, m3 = 17.57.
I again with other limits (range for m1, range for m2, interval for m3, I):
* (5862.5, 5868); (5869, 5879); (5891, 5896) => 15.6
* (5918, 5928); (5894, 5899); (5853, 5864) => 16.3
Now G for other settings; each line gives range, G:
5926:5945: 18.3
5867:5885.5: 18.3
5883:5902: 16.2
